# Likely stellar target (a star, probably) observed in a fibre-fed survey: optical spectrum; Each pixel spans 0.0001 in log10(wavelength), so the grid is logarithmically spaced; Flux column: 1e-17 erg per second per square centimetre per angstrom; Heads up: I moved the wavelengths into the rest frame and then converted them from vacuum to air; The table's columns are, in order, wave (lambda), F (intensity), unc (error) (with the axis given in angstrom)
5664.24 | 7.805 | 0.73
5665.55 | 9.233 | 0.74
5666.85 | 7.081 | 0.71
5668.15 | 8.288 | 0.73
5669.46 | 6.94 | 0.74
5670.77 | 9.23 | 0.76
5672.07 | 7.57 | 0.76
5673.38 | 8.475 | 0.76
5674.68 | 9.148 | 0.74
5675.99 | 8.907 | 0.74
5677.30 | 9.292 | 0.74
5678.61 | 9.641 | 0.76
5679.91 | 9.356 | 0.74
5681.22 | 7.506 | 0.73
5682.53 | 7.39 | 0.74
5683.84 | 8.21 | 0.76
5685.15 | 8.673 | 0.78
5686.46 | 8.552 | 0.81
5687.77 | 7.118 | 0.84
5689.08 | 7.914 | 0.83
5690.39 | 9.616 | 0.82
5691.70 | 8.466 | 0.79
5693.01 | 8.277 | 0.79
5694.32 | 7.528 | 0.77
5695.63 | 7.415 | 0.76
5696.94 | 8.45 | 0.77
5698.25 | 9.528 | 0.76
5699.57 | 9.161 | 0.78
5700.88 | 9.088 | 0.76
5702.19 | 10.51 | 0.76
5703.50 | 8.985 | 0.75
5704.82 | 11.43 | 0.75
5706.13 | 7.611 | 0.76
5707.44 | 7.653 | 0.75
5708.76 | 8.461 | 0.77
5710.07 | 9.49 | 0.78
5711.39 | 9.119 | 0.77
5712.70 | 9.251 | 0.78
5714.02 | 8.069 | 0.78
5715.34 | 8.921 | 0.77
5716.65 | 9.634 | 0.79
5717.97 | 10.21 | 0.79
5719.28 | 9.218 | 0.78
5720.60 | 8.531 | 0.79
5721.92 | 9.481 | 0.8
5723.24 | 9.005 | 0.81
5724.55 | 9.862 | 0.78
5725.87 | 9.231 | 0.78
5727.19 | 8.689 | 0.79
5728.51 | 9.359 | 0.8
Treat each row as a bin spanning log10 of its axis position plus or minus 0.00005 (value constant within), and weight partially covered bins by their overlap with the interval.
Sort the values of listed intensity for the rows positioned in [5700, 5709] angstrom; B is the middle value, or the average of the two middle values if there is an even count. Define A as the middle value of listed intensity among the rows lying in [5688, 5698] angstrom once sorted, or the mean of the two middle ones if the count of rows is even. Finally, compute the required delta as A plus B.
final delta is 17.3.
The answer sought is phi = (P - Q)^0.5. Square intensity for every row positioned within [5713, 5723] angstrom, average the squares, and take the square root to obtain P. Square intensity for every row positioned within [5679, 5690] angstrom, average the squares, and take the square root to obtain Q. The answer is 1.03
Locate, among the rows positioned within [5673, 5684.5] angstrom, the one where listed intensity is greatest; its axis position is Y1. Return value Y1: 5678.61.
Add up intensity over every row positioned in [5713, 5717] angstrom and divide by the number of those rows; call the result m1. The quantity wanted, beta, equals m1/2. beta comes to 4.44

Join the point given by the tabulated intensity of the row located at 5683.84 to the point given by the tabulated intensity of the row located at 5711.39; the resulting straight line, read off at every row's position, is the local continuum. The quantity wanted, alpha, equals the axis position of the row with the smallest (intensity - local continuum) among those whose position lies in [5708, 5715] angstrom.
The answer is 5714.02 angstrom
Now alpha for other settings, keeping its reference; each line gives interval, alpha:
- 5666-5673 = 5669.46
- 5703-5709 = 5707.44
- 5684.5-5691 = 5687.77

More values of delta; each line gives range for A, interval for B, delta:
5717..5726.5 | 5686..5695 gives 17.5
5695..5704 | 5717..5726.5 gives 18.3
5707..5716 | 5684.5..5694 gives 17.4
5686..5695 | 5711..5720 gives 17.5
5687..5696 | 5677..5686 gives 16.6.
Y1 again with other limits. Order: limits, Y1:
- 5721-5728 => 5724.55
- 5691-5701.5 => 5698.25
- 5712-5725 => 5717.97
